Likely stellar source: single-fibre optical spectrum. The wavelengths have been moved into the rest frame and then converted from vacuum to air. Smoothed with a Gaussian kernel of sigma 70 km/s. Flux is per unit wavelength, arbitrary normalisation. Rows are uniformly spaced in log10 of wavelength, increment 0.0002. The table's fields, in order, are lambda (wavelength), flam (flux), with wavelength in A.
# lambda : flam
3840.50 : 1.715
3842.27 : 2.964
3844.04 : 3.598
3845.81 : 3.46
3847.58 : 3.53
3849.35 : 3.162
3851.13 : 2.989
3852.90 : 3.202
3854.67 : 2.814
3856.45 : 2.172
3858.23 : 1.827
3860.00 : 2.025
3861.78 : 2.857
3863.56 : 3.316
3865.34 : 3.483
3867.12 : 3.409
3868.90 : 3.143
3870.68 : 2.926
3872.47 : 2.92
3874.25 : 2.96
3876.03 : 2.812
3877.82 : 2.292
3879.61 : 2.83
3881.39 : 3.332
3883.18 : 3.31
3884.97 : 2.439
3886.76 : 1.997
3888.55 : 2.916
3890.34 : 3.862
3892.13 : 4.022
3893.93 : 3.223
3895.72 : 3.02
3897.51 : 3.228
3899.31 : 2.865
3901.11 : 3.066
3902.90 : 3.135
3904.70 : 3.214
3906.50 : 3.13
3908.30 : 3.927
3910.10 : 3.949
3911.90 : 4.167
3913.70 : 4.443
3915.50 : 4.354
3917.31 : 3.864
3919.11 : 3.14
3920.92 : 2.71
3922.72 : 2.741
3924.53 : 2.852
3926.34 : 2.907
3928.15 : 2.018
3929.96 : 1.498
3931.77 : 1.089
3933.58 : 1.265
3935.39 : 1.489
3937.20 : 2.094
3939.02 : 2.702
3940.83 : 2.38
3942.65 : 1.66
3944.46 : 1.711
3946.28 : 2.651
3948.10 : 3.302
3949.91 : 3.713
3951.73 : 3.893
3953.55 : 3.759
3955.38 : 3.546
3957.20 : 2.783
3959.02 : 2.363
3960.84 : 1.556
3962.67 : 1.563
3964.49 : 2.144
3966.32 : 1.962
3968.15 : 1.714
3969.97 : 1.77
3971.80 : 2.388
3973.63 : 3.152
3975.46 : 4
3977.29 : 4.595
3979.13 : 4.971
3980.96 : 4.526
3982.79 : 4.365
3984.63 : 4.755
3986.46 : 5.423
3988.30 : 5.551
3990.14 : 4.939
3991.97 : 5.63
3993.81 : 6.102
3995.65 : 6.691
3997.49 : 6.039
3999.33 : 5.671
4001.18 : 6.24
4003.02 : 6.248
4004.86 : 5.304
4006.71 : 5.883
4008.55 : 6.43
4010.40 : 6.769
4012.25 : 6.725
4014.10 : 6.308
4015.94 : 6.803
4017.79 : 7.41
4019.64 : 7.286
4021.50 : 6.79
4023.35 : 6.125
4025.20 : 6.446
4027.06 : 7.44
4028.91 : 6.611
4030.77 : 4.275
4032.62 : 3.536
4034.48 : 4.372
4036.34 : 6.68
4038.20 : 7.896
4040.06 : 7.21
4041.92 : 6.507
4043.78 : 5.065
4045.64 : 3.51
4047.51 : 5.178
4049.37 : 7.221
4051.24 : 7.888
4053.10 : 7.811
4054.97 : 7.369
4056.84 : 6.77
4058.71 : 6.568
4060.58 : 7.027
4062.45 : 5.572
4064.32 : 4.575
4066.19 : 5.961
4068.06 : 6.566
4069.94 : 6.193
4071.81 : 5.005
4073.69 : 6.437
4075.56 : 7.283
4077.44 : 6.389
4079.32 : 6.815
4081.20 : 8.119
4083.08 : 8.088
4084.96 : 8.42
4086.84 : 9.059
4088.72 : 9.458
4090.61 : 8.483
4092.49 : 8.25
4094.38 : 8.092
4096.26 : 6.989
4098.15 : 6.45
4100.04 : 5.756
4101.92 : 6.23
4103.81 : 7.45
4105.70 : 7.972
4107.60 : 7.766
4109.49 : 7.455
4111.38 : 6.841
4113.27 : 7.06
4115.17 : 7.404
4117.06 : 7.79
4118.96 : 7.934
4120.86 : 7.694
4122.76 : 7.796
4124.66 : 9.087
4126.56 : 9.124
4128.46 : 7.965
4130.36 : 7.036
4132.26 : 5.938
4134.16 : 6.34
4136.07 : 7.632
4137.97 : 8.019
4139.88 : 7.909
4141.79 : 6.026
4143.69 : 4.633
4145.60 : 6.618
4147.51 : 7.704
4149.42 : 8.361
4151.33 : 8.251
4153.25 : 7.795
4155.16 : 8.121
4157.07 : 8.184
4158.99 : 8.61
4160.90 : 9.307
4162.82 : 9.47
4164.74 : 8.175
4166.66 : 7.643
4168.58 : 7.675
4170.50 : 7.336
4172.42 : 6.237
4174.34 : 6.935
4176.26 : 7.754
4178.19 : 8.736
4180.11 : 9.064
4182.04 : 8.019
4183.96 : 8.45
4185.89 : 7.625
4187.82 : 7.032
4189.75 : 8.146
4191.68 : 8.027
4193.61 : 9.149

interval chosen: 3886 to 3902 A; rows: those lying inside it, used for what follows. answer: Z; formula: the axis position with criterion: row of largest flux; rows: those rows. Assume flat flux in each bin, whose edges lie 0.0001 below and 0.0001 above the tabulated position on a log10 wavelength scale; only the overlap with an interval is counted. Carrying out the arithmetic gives 3892.13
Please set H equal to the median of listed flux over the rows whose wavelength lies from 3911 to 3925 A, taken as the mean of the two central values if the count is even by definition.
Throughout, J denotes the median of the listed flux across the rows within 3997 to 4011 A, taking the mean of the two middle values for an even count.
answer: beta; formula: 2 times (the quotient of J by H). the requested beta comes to 3.5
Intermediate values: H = 3.5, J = 6.1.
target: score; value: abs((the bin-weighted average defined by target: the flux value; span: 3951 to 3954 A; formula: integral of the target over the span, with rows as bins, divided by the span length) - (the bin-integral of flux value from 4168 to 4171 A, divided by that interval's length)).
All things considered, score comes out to 3.7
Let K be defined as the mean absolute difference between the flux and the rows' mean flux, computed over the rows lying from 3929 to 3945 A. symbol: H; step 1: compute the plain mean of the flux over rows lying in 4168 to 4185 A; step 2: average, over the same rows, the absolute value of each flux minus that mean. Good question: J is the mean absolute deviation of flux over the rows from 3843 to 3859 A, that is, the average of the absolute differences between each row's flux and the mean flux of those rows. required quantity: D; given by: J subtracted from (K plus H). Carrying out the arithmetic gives 0.6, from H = 0.68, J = 0.47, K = 0.42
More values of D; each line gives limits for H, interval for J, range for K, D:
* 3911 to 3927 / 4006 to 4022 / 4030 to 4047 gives 1.8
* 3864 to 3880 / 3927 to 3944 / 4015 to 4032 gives 0.4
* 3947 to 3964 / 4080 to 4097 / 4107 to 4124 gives 0.6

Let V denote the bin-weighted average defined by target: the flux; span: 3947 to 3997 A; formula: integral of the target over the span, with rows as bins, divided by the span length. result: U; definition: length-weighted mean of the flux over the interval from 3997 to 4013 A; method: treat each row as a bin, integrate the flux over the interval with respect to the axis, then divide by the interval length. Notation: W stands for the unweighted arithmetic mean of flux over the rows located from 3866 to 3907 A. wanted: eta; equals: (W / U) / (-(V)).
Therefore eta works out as -0.13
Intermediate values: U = 6.1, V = 3.8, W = 3.0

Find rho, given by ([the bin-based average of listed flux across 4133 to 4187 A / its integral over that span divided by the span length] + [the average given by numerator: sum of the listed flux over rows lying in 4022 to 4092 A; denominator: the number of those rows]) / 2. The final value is 7.16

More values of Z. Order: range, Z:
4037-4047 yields 4038.20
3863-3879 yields 3865.34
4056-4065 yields 4060.58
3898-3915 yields 3913.70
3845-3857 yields 3847.58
